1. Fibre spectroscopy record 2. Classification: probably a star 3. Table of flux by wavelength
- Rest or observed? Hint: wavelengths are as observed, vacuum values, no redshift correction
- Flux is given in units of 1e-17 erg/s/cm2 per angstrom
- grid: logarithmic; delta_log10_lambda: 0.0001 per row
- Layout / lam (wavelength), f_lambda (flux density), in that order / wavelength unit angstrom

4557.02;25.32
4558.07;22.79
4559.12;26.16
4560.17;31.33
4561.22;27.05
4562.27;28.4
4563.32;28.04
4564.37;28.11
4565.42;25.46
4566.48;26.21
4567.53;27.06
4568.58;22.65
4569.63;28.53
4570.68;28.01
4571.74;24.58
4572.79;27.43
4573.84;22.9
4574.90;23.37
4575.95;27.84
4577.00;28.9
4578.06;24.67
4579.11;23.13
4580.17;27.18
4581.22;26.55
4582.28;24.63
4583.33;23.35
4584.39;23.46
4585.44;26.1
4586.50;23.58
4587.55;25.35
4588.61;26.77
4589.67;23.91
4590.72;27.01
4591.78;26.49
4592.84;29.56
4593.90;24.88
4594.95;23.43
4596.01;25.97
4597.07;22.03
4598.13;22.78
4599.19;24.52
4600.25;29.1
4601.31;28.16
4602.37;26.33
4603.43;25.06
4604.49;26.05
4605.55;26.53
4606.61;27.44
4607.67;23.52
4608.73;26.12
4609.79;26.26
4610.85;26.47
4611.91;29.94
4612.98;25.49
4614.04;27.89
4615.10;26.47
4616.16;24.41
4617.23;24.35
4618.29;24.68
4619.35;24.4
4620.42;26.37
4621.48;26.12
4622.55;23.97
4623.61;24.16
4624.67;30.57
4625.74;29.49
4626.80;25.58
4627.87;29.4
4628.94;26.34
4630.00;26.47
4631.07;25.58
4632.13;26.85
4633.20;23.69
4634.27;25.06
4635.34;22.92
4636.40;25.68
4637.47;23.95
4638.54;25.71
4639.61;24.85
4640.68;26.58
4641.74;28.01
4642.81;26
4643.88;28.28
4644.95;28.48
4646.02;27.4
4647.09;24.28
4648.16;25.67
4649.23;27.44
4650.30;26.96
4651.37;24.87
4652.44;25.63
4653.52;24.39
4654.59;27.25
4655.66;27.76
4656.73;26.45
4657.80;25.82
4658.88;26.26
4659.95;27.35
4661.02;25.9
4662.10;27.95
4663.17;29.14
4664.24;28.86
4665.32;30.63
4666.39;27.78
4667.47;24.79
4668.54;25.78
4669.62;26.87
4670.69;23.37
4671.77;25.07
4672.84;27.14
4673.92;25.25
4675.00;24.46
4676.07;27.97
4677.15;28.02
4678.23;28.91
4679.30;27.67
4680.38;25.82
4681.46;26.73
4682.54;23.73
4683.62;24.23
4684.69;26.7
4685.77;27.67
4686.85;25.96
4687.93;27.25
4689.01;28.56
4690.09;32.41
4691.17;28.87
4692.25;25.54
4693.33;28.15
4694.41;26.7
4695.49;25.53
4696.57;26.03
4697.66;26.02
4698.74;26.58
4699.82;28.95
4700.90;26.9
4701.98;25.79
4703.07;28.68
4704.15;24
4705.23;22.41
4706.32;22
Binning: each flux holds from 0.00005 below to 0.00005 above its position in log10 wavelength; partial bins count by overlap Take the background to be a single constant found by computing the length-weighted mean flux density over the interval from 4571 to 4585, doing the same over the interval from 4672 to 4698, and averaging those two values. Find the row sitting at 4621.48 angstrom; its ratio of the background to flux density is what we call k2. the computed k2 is 1.00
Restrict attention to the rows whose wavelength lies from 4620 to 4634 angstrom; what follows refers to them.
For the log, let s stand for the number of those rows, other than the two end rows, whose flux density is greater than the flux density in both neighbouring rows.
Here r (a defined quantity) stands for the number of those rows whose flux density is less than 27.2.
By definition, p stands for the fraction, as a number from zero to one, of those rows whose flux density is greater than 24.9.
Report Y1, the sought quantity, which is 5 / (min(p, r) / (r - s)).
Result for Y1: 39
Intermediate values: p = 0.77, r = 10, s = 4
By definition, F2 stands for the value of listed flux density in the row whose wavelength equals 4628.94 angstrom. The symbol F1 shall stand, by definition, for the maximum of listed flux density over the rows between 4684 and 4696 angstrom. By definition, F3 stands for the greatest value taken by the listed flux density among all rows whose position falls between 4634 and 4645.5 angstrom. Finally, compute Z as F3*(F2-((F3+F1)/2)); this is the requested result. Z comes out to -117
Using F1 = 32.41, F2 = 26.34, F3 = 28.48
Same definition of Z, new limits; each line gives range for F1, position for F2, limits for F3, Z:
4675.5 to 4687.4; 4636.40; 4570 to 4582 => -93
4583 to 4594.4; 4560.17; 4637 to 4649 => 66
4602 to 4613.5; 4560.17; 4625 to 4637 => 48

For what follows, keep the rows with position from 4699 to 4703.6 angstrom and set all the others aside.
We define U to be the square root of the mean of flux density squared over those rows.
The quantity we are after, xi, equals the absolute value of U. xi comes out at 27.6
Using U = 27.6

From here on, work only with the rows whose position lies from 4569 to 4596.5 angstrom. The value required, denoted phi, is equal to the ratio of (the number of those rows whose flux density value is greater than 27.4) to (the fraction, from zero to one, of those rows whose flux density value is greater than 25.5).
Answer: 12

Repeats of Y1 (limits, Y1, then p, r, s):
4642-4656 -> 26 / 0.77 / 7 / 3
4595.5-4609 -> 58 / 0.69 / 10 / 2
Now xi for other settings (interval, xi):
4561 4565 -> 27.9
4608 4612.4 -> 27.2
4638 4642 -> 26.3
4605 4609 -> 25.9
